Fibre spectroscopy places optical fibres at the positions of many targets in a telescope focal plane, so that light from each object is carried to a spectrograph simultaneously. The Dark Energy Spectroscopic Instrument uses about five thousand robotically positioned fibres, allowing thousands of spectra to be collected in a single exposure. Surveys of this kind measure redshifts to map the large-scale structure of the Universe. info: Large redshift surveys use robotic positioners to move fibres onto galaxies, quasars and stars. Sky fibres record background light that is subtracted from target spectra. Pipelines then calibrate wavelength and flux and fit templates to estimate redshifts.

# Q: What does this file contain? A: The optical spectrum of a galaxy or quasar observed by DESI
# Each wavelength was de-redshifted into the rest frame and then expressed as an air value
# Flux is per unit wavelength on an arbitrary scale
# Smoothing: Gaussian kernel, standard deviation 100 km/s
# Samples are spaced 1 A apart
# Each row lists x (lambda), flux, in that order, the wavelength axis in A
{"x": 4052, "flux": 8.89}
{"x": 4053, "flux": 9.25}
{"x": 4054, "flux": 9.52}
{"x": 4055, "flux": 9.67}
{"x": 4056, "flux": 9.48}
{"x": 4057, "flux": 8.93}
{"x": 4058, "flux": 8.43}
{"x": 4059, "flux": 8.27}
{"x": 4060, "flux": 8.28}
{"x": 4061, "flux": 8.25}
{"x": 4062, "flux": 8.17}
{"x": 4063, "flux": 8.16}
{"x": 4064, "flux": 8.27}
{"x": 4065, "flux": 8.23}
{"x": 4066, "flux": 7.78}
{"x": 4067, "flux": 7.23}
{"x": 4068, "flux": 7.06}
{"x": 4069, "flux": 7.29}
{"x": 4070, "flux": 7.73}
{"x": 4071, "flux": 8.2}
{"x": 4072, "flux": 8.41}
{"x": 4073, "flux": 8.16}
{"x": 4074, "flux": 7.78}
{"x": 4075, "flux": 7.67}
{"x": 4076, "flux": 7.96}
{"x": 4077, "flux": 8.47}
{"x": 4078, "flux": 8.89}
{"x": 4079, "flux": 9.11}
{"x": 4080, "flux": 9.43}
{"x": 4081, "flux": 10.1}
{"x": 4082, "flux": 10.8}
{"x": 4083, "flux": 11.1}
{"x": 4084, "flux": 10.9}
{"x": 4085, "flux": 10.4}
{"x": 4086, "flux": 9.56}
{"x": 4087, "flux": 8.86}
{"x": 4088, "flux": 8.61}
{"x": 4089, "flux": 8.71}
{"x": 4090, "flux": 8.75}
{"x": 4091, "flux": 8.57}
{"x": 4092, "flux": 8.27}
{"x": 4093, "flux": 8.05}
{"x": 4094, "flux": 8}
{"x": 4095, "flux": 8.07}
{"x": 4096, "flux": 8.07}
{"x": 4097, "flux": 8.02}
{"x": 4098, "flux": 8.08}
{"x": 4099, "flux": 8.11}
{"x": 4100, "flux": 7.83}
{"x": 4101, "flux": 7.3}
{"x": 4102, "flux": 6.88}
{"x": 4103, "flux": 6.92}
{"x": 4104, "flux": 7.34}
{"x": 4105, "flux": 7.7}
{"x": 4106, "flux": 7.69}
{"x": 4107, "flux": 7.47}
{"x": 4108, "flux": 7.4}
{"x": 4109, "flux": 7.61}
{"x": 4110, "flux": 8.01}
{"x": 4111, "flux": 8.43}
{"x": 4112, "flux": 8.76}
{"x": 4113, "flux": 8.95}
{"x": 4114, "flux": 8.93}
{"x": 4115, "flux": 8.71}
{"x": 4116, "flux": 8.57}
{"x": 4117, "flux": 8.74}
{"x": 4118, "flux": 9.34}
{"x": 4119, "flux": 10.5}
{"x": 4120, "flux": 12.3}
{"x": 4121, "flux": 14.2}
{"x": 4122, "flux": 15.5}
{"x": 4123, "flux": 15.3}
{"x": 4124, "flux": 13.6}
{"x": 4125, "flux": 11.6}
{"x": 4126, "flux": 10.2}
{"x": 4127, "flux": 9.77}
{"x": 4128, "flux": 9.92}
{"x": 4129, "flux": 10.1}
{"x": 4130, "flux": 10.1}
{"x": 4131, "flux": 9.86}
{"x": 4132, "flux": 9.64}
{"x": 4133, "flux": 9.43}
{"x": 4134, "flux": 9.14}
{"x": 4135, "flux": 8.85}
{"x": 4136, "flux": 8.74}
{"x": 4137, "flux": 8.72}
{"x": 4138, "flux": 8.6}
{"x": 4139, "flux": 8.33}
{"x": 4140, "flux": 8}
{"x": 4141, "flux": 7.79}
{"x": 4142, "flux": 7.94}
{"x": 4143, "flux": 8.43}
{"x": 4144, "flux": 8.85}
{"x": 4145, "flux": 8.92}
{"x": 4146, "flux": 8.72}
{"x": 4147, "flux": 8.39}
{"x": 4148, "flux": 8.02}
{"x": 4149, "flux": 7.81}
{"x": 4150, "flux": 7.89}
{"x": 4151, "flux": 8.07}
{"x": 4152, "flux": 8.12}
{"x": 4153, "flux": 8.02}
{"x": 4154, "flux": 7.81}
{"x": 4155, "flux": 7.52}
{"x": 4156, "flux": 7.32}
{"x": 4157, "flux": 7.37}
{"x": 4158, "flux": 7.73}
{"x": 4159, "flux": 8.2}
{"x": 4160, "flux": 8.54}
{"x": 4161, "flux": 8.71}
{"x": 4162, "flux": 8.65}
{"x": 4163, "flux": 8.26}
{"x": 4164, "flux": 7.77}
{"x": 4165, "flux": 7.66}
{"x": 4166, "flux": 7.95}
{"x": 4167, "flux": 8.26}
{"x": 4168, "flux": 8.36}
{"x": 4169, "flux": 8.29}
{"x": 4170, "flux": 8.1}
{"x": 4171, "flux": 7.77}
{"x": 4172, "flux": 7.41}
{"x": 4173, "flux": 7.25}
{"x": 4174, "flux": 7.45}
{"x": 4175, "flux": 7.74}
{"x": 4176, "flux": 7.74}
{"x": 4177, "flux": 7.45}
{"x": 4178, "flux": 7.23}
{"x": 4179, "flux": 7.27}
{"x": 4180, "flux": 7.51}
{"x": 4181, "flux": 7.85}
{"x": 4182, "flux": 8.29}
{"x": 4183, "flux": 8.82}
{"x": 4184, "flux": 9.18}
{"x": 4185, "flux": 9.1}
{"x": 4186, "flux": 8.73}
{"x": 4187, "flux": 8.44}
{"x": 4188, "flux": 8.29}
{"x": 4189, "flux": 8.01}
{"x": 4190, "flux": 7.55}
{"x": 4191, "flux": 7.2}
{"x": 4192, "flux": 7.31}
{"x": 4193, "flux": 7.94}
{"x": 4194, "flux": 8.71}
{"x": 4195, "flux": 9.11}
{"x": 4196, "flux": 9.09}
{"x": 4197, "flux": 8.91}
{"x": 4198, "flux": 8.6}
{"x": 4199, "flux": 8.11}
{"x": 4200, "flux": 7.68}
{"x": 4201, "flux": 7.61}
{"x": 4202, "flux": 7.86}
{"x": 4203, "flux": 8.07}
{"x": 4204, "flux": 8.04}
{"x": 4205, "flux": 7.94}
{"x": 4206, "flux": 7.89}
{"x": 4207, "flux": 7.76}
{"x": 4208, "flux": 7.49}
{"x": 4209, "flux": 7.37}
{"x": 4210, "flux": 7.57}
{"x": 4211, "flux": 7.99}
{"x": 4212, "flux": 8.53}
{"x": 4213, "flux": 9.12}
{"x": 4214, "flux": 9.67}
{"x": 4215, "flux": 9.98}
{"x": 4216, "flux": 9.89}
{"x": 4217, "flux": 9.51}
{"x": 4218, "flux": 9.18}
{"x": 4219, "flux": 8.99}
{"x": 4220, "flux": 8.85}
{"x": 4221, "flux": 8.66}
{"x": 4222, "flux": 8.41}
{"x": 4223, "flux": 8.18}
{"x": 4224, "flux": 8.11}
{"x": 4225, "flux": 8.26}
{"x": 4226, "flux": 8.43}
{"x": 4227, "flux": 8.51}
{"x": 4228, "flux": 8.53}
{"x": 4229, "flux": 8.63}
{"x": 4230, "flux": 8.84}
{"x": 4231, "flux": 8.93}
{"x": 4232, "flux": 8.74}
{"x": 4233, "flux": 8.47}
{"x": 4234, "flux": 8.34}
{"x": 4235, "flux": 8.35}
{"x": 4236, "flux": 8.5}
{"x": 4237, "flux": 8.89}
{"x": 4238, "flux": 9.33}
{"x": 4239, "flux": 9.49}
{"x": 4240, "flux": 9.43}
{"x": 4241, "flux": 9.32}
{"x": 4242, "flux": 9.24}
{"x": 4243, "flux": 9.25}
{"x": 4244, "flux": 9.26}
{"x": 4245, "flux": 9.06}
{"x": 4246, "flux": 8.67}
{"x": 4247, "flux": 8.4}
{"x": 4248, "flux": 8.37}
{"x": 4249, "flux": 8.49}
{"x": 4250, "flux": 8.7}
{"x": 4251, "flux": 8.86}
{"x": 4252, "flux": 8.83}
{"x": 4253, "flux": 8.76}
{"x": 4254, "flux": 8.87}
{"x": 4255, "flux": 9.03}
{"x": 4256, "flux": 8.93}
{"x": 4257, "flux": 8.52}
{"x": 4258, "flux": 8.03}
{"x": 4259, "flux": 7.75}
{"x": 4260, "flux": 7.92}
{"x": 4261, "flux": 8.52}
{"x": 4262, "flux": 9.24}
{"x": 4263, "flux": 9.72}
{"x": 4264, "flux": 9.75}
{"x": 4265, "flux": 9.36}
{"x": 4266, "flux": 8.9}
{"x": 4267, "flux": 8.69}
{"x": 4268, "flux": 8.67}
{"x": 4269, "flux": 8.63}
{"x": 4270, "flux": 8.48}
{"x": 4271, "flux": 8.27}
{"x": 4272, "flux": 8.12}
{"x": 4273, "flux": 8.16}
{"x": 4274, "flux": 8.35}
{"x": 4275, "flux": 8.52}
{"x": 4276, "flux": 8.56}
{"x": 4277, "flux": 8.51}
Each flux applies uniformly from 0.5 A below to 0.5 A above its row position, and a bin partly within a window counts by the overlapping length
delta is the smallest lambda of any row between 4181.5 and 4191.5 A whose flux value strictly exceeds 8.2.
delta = 4182 A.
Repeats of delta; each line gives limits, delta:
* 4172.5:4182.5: 4182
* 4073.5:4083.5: 4077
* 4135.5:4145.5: 4136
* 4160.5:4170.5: 4161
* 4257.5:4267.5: 4261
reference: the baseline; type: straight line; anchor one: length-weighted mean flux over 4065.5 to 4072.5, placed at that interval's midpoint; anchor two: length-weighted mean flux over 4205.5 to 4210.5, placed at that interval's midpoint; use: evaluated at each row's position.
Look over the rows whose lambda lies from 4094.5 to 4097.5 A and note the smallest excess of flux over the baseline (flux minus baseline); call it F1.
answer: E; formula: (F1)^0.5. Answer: 0.60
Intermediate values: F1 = 0.4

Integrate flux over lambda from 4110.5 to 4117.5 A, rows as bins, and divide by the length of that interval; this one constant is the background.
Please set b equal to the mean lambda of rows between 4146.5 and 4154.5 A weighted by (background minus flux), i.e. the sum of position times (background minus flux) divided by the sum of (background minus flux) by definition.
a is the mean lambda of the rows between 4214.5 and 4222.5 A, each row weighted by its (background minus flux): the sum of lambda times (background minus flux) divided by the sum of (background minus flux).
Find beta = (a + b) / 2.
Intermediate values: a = 4215.9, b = 4150.8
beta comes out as 4183.3 A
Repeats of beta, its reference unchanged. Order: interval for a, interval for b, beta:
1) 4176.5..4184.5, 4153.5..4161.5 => 4167.5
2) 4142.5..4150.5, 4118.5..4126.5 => 4135.5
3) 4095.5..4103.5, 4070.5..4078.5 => 4087.2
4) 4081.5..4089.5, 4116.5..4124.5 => 4102.7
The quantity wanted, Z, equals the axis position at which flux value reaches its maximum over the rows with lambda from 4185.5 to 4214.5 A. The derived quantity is 4214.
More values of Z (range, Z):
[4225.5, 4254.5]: 4239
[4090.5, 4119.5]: 4119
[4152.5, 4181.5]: 4161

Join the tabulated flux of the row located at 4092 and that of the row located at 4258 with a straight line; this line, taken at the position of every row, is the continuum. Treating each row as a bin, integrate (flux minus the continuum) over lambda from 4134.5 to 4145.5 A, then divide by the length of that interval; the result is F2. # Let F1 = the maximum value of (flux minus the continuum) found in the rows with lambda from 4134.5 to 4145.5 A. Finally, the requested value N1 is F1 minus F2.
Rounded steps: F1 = 0.7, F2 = 0.3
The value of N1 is 0.46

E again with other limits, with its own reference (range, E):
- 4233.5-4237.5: 0.86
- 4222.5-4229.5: 0.71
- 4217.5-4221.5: 1.02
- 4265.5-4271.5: 0.82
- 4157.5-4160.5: 0.31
